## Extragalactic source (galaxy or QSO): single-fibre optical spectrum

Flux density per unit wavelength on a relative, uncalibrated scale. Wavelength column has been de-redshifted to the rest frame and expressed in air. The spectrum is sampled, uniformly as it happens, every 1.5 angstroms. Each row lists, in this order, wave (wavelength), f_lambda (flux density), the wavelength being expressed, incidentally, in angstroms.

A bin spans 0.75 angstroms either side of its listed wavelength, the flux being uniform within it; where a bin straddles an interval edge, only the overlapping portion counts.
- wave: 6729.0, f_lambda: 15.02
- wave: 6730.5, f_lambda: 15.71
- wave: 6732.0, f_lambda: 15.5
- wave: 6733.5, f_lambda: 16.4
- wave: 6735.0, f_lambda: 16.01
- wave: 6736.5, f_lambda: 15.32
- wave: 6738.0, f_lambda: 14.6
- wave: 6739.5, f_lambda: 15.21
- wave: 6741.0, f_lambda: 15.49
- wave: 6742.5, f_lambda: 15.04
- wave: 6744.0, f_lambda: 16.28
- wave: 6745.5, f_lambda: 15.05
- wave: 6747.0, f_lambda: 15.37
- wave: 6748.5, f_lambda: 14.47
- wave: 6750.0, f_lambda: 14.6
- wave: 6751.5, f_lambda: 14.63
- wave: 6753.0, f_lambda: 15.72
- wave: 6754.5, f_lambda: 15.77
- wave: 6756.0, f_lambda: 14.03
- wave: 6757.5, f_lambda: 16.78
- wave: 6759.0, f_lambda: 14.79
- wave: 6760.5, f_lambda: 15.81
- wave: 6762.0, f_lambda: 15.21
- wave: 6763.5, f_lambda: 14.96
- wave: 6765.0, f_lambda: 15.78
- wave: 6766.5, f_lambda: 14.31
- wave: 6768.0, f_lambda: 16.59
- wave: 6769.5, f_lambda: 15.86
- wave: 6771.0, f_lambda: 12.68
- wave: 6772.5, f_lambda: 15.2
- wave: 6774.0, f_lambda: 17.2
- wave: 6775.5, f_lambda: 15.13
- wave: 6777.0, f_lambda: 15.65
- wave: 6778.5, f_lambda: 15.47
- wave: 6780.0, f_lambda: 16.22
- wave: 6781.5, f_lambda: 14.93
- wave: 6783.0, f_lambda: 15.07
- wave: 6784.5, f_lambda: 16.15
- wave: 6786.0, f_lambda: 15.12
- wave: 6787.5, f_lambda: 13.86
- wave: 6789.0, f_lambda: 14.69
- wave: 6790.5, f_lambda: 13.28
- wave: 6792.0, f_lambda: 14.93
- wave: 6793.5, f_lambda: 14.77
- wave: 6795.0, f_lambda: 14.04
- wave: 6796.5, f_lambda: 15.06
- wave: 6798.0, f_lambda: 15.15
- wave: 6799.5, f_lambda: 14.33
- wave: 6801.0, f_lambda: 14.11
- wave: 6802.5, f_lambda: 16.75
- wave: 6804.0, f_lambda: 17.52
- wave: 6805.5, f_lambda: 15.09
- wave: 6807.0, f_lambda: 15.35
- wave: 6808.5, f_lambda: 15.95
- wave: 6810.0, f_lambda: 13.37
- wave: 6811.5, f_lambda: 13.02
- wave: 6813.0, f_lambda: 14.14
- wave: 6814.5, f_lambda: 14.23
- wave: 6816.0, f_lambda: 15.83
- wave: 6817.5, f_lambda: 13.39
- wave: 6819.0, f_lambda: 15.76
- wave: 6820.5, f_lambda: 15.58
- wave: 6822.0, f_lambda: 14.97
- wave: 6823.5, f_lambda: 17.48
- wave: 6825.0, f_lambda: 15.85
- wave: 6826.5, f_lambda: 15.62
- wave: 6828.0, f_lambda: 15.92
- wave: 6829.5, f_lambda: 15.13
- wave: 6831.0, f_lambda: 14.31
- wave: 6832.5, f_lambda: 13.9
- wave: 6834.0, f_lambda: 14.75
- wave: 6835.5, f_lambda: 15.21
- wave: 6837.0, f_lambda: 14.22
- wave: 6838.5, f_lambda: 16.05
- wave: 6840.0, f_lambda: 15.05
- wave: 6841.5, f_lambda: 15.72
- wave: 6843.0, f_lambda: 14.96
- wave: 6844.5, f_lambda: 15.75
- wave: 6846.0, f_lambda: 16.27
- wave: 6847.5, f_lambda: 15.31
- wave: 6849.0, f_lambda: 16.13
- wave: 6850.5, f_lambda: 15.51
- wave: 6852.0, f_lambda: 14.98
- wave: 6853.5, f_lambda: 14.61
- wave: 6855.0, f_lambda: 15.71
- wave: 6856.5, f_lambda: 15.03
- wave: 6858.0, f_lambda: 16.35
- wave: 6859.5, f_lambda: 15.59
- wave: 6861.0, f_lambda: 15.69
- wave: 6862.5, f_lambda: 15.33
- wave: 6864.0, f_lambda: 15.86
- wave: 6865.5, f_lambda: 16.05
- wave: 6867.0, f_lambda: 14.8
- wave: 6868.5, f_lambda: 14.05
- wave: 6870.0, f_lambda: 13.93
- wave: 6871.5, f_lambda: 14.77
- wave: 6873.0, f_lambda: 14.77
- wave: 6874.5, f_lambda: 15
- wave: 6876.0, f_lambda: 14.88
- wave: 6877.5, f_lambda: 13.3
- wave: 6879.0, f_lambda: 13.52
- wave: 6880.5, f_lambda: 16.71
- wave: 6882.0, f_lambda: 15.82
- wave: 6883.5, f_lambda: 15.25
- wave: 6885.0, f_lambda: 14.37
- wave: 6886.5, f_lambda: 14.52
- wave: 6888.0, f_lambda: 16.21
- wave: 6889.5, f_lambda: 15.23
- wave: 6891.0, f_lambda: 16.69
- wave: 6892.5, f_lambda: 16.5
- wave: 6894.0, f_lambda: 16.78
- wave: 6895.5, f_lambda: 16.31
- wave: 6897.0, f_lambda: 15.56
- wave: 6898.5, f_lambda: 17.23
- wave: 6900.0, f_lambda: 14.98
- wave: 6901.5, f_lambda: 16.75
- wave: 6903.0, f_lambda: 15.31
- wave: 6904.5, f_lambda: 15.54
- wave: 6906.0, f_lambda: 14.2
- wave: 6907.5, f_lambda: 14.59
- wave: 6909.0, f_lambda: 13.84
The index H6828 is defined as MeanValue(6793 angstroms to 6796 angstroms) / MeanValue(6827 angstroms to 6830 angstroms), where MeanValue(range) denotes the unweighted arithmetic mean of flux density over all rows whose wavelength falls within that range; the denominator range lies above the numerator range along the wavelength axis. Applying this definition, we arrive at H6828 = 0.93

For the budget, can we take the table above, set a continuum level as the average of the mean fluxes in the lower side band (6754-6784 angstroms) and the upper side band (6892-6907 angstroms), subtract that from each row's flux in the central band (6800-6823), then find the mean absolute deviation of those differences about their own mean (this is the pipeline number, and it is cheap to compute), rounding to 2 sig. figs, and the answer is 1.0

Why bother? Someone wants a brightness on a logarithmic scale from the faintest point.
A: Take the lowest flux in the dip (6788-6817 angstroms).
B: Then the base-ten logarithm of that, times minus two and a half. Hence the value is -2.79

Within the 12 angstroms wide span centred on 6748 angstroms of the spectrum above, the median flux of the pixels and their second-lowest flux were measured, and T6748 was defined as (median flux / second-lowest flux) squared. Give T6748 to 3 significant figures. 1.06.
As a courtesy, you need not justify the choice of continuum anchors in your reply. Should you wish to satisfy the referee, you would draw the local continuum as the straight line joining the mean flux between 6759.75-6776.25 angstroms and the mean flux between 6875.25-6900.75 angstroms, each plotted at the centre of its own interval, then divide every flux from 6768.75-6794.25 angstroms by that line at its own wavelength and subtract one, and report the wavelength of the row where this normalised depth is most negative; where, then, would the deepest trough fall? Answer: 6771.0 angstroms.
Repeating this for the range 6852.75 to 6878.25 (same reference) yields 6877.5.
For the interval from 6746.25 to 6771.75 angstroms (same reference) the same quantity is 6771.0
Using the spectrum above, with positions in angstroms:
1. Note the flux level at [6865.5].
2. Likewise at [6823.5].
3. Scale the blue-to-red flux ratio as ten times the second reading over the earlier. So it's 10.9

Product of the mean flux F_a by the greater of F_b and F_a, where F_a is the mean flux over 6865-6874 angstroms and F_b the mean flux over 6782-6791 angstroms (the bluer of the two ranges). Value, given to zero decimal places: 217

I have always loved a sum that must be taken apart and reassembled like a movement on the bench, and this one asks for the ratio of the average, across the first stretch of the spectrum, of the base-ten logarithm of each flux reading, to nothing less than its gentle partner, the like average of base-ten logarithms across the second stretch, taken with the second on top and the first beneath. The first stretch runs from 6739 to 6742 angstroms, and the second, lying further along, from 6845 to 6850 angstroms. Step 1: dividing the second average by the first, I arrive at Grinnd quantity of 1.013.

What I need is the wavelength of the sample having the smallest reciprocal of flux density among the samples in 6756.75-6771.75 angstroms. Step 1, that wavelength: 6757.5 angstroms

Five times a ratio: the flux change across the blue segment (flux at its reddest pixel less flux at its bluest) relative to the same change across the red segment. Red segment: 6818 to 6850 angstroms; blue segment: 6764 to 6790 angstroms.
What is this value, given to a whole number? -15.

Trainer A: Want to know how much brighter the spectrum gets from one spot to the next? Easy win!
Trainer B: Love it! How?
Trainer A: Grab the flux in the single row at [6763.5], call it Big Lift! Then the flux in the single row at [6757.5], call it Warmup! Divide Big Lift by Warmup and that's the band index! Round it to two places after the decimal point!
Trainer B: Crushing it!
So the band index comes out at 0.89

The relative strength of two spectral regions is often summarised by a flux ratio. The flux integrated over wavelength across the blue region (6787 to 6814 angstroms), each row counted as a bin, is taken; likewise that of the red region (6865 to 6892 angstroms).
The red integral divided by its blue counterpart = 1.017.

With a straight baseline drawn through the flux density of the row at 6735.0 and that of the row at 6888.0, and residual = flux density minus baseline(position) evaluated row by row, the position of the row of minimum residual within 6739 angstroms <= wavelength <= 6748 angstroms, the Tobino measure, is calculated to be 6742.5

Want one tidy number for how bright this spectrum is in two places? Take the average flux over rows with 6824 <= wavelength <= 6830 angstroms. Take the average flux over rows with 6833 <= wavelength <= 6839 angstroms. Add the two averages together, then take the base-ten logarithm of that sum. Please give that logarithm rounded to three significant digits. 1.49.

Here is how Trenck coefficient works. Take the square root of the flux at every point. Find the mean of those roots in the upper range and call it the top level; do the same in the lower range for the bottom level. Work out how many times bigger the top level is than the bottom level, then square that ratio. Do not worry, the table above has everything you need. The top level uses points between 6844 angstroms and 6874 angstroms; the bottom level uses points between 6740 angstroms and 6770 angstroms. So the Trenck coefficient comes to 1.000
